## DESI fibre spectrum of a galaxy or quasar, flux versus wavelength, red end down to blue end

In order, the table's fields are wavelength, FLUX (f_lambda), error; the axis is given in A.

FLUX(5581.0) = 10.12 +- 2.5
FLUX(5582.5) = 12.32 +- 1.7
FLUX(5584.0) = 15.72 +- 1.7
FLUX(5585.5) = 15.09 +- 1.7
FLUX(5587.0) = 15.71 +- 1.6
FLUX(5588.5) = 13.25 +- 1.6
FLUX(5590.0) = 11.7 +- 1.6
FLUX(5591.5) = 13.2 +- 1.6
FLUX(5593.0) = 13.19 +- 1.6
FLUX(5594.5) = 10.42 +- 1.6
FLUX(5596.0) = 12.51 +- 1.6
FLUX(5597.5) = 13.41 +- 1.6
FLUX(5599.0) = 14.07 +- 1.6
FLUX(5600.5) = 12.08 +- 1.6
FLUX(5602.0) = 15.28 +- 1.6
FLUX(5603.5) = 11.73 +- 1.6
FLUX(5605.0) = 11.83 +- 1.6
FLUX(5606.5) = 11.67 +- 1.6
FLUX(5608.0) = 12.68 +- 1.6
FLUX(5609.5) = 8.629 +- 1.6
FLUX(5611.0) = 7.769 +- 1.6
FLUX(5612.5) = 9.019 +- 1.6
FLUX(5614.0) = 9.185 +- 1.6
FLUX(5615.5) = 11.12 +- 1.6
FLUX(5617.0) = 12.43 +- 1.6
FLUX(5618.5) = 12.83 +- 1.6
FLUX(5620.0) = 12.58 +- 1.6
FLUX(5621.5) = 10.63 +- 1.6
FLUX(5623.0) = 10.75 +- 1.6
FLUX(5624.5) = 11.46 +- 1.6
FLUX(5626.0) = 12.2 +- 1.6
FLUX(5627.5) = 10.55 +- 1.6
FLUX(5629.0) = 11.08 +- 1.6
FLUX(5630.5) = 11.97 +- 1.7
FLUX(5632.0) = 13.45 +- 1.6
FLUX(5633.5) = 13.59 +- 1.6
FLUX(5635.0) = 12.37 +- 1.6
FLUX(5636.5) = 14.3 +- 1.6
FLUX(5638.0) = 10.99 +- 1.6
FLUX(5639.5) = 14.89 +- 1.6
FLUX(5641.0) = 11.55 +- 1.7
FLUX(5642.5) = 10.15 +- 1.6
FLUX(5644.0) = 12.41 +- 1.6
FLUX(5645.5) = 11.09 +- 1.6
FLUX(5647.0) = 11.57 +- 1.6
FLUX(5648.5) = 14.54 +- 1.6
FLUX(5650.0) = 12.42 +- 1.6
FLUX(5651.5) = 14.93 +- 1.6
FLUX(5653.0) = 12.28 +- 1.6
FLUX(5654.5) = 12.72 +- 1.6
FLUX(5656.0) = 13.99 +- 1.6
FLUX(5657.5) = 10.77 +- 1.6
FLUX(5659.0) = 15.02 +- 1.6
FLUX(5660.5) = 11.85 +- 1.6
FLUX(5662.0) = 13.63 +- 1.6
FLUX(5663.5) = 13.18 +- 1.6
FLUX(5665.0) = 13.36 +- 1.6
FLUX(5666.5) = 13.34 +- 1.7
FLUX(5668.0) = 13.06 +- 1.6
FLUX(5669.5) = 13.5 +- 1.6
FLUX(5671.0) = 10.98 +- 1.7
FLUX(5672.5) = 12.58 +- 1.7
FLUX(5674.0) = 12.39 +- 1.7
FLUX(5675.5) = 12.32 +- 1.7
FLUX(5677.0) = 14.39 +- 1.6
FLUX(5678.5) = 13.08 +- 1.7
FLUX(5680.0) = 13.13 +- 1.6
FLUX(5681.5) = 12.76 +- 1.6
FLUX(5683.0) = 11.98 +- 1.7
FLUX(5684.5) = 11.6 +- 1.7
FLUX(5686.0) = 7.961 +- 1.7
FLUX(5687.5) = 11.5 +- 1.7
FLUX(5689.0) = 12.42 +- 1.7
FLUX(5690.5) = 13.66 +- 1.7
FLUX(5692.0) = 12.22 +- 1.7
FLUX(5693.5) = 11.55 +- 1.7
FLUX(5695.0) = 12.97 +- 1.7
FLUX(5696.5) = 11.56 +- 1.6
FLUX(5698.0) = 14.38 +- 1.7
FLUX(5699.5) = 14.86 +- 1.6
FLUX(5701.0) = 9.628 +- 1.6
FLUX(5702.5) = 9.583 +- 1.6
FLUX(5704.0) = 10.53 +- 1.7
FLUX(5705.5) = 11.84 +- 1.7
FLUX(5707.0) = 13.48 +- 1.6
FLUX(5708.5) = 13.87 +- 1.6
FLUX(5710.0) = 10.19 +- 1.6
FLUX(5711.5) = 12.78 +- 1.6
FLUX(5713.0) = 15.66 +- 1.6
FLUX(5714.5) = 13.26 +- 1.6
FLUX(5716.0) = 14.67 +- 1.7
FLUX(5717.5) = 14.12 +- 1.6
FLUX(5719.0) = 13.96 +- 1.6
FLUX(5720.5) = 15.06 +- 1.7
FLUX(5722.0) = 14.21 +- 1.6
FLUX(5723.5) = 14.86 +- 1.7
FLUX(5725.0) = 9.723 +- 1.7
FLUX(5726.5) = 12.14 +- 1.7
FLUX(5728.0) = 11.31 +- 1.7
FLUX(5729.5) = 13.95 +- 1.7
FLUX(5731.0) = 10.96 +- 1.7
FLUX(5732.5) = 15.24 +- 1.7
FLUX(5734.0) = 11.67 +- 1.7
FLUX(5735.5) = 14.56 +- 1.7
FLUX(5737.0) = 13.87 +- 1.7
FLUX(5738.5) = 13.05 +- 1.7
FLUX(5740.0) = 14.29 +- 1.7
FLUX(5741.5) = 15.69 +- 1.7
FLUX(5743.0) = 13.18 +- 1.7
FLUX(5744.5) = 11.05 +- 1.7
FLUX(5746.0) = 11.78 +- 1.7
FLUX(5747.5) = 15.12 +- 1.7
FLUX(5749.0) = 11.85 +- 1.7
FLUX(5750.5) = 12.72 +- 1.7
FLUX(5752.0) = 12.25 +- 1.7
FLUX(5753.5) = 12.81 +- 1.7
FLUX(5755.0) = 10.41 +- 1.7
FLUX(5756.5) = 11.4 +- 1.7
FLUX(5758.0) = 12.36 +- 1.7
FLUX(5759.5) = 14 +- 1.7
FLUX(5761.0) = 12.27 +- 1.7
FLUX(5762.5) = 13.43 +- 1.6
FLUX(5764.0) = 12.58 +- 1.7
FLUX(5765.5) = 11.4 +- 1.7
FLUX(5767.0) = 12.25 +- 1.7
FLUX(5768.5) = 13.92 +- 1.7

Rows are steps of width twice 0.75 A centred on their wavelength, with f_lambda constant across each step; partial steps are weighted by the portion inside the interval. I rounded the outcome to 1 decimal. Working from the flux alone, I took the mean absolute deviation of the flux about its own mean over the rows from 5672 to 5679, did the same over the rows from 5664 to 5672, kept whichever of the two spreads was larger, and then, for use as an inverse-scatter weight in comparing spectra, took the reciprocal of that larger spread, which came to 1.3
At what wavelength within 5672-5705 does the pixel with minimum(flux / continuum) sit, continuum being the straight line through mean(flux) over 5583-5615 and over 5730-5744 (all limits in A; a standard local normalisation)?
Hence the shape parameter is 5686.0 A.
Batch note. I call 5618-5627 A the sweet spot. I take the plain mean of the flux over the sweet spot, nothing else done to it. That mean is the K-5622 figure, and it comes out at 11.7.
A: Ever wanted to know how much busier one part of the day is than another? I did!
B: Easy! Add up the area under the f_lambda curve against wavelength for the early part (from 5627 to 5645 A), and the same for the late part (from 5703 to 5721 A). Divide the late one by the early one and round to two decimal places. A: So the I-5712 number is 1.08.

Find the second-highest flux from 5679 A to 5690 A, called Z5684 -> 12.76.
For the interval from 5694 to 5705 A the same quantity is 14.38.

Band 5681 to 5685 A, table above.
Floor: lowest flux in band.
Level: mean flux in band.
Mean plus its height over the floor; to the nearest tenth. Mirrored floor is 12.6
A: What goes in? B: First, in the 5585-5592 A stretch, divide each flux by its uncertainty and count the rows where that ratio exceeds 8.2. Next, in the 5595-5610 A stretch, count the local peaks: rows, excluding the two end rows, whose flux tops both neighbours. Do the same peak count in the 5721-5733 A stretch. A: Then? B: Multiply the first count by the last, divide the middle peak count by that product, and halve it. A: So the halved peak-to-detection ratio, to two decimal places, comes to 0.17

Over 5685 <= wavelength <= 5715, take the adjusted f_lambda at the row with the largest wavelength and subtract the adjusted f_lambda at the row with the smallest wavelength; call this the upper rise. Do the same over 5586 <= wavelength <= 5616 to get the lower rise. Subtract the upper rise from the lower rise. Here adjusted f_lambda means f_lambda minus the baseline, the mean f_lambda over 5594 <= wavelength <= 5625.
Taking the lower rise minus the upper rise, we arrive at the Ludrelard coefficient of -9.9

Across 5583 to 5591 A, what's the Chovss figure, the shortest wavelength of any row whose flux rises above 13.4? 5584.0 A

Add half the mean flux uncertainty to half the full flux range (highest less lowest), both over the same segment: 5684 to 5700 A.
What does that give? 4.3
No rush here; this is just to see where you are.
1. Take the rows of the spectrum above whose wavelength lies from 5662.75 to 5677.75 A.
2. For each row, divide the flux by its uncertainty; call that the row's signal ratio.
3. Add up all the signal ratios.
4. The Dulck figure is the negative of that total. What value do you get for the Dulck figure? -78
